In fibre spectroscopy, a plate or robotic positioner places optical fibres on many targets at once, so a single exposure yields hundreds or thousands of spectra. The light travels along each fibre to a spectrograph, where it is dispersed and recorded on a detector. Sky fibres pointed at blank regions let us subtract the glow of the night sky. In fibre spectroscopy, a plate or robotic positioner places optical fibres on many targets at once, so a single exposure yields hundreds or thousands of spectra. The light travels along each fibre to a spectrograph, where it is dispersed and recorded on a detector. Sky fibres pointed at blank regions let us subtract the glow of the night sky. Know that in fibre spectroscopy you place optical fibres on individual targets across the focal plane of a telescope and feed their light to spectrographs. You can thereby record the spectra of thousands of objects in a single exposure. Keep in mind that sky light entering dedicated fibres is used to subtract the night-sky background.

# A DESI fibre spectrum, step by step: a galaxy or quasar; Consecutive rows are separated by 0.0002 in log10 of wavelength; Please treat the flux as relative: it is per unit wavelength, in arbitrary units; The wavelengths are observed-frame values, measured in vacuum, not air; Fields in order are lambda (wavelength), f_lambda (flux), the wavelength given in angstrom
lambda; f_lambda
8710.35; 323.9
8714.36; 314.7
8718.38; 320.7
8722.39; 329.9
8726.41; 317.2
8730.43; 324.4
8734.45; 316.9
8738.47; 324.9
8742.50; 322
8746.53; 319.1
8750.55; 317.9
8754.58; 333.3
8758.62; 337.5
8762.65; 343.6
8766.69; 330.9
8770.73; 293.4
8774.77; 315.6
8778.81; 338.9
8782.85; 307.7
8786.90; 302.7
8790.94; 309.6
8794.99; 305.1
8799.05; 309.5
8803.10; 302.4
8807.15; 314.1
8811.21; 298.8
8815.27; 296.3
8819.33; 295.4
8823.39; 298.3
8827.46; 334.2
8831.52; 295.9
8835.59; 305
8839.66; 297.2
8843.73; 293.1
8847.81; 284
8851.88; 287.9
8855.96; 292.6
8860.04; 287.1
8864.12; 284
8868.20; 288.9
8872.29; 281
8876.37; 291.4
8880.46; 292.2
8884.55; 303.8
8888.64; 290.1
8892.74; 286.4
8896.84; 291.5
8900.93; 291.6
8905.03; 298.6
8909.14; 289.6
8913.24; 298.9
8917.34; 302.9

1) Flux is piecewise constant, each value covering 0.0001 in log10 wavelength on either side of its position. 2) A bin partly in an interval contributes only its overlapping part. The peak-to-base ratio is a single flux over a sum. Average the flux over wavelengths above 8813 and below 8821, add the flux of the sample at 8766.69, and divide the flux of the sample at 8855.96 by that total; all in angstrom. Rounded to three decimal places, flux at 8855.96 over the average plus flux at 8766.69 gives 0.467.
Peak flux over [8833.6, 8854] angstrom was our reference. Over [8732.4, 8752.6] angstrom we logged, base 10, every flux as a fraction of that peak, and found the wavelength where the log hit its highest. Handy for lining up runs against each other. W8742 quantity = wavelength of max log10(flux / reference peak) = 8738.47 angstrom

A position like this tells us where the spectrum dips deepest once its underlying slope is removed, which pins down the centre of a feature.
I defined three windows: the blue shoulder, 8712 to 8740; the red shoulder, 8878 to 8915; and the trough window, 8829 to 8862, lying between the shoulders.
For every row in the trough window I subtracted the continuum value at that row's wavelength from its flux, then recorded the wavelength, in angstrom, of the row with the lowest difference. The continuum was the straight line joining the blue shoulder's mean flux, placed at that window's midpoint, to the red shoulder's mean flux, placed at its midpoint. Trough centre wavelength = 8847.81 angstrom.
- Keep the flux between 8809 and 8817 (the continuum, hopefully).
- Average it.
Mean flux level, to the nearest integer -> 298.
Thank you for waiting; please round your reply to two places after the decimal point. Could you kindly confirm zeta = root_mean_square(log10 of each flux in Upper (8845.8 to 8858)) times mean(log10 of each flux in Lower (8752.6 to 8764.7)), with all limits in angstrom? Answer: 6.22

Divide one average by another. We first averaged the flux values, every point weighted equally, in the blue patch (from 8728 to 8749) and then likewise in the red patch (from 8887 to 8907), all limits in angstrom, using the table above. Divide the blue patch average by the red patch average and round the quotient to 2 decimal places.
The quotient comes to 1.10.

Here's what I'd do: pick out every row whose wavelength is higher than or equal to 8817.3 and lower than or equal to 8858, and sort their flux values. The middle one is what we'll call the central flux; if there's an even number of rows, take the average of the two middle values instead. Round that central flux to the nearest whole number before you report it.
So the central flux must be 296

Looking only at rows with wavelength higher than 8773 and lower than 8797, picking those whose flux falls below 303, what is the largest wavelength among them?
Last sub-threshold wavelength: 8786.90 angstrom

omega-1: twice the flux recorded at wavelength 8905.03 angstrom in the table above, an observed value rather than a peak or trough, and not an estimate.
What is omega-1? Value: 597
